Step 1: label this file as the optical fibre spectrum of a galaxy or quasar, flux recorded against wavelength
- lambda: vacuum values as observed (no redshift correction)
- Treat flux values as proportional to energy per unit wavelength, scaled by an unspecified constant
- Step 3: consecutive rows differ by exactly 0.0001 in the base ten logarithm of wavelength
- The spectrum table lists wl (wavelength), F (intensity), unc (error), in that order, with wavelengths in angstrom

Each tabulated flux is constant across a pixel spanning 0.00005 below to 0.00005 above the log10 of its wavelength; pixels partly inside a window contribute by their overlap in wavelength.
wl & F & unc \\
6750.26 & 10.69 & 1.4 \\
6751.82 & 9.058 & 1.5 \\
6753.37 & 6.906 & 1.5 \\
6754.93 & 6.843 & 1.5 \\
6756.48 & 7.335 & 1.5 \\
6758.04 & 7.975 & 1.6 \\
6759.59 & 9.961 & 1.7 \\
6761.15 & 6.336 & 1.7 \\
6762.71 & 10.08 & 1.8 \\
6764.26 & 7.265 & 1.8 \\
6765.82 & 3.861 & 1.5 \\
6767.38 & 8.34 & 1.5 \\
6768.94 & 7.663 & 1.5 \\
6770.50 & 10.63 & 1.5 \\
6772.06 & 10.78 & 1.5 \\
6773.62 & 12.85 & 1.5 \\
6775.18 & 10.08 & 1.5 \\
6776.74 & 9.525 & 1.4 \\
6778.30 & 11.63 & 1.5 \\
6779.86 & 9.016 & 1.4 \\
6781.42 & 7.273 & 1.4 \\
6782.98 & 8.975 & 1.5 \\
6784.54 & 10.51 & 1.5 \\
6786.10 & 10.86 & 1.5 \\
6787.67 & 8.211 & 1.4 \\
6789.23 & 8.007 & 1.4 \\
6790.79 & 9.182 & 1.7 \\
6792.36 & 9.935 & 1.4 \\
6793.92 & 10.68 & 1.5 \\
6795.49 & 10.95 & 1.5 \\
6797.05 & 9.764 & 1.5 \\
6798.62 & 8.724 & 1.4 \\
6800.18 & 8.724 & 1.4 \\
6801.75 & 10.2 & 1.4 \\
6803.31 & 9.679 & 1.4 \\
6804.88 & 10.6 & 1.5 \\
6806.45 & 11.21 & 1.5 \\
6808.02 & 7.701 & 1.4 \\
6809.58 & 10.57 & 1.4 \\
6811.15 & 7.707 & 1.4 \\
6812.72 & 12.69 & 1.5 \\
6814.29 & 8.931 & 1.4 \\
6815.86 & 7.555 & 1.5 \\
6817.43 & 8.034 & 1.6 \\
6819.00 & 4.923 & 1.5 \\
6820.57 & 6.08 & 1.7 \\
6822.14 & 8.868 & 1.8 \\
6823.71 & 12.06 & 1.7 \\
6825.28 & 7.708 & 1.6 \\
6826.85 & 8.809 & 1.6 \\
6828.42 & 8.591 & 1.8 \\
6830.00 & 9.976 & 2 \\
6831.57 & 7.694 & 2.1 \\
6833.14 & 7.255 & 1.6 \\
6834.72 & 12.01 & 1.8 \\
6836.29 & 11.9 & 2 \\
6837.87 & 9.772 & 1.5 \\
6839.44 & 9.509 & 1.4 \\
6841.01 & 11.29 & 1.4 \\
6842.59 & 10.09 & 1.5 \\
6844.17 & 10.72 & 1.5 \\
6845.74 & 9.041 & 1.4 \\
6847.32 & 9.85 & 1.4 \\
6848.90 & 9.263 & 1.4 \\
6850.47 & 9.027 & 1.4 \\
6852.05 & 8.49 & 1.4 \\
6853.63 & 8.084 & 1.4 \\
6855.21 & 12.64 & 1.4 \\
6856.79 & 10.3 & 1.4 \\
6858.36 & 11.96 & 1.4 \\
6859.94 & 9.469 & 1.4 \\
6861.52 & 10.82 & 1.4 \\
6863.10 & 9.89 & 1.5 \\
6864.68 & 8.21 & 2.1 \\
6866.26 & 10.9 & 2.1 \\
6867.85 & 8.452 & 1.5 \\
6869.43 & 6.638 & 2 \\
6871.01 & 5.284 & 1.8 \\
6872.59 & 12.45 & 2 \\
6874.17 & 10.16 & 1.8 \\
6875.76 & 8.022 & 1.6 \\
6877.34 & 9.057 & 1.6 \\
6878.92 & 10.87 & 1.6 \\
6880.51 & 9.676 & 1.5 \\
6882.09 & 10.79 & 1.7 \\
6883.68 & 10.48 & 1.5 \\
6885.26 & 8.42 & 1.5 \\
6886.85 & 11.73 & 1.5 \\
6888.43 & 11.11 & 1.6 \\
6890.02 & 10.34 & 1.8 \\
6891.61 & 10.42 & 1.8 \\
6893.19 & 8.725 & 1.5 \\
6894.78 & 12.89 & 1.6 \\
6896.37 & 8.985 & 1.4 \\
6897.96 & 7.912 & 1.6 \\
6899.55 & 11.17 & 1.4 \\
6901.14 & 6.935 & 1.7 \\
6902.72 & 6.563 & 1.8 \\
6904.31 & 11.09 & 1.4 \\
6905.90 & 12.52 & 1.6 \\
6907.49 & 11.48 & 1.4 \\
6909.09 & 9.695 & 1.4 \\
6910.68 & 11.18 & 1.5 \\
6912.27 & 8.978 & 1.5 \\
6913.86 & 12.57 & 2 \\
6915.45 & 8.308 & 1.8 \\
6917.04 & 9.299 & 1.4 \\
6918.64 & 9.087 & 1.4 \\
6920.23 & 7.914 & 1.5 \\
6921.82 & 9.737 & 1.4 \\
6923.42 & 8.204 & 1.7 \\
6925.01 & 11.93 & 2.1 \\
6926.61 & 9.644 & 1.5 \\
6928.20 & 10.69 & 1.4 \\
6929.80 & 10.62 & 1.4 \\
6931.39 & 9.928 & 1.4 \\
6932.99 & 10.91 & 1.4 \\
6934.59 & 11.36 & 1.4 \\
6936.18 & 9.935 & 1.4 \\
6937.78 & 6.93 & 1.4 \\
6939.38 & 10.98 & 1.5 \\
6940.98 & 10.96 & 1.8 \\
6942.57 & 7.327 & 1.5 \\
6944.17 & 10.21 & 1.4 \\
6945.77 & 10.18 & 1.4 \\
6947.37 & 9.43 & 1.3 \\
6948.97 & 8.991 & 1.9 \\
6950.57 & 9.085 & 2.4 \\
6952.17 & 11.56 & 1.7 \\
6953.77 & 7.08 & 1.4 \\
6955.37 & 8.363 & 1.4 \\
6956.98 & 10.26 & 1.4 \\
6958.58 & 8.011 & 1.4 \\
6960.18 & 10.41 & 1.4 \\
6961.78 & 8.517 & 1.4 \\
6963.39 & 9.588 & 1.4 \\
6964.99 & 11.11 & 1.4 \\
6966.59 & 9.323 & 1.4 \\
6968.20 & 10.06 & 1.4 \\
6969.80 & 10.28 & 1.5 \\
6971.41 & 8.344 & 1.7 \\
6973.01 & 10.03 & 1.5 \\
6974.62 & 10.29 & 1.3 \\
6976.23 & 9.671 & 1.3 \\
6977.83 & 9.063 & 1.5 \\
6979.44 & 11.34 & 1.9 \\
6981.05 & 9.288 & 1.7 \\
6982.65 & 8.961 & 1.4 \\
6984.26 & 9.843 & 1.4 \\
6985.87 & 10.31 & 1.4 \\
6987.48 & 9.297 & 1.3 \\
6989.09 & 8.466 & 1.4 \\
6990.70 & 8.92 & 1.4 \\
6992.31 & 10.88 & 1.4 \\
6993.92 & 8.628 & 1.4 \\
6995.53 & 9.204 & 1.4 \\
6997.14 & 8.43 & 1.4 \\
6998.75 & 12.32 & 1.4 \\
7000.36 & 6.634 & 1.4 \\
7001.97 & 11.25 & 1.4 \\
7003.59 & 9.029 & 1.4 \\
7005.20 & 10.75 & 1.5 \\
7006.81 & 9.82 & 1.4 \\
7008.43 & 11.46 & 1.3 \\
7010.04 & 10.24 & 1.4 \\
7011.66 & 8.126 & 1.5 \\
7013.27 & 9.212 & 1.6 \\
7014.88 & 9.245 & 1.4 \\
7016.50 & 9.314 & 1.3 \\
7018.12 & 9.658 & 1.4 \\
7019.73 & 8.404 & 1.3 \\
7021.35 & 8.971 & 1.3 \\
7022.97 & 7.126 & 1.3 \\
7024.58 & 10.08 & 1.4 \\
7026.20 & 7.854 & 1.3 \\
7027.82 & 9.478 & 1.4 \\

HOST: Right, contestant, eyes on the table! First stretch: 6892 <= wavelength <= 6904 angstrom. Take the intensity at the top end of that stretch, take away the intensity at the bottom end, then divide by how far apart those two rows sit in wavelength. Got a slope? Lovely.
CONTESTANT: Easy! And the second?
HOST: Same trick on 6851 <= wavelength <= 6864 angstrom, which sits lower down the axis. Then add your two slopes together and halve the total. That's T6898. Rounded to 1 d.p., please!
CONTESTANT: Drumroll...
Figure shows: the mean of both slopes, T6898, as -0.1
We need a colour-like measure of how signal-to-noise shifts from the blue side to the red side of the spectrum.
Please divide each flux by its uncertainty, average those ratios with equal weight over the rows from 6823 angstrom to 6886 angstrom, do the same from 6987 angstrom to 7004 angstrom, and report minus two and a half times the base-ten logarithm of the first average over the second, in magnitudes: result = 0.111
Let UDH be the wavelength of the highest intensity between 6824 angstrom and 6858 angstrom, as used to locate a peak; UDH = 6855.21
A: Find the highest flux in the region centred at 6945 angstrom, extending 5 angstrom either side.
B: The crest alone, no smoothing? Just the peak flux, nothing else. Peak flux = 10.96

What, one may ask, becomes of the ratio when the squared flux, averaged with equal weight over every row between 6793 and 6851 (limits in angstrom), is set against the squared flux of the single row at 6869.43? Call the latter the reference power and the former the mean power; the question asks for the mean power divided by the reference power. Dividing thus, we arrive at 2.1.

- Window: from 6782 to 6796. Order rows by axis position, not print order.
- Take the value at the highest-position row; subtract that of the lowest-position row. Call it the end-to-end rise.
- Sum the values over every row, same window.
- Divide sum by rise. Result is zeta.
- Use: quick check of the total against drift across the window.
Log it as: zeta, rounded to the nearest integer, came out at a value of 44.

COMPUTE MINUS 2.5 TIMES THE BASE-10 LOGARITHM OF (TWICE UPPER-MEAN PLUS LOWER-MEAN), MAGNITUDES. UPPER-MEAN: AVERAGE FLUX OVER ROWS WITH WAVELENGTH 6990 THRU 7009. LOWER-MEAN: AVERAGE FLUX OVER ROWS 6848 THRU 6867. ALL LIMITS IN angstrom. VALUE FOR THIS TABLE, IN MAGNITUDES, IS -3.67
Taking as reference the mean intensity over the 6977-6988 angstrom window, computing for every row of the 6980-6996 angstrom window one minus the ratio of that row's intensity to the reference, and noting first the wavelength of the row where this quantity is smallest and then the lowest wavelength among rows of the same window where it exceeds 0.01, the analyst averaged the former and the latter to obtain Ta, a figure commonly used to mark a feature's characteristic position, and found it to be 6986.7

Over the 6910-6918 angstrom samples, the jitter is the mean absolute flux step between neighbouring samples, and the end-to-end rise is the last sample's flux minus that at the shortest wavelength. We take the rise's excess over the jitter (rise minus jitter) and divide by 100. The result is -0.05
